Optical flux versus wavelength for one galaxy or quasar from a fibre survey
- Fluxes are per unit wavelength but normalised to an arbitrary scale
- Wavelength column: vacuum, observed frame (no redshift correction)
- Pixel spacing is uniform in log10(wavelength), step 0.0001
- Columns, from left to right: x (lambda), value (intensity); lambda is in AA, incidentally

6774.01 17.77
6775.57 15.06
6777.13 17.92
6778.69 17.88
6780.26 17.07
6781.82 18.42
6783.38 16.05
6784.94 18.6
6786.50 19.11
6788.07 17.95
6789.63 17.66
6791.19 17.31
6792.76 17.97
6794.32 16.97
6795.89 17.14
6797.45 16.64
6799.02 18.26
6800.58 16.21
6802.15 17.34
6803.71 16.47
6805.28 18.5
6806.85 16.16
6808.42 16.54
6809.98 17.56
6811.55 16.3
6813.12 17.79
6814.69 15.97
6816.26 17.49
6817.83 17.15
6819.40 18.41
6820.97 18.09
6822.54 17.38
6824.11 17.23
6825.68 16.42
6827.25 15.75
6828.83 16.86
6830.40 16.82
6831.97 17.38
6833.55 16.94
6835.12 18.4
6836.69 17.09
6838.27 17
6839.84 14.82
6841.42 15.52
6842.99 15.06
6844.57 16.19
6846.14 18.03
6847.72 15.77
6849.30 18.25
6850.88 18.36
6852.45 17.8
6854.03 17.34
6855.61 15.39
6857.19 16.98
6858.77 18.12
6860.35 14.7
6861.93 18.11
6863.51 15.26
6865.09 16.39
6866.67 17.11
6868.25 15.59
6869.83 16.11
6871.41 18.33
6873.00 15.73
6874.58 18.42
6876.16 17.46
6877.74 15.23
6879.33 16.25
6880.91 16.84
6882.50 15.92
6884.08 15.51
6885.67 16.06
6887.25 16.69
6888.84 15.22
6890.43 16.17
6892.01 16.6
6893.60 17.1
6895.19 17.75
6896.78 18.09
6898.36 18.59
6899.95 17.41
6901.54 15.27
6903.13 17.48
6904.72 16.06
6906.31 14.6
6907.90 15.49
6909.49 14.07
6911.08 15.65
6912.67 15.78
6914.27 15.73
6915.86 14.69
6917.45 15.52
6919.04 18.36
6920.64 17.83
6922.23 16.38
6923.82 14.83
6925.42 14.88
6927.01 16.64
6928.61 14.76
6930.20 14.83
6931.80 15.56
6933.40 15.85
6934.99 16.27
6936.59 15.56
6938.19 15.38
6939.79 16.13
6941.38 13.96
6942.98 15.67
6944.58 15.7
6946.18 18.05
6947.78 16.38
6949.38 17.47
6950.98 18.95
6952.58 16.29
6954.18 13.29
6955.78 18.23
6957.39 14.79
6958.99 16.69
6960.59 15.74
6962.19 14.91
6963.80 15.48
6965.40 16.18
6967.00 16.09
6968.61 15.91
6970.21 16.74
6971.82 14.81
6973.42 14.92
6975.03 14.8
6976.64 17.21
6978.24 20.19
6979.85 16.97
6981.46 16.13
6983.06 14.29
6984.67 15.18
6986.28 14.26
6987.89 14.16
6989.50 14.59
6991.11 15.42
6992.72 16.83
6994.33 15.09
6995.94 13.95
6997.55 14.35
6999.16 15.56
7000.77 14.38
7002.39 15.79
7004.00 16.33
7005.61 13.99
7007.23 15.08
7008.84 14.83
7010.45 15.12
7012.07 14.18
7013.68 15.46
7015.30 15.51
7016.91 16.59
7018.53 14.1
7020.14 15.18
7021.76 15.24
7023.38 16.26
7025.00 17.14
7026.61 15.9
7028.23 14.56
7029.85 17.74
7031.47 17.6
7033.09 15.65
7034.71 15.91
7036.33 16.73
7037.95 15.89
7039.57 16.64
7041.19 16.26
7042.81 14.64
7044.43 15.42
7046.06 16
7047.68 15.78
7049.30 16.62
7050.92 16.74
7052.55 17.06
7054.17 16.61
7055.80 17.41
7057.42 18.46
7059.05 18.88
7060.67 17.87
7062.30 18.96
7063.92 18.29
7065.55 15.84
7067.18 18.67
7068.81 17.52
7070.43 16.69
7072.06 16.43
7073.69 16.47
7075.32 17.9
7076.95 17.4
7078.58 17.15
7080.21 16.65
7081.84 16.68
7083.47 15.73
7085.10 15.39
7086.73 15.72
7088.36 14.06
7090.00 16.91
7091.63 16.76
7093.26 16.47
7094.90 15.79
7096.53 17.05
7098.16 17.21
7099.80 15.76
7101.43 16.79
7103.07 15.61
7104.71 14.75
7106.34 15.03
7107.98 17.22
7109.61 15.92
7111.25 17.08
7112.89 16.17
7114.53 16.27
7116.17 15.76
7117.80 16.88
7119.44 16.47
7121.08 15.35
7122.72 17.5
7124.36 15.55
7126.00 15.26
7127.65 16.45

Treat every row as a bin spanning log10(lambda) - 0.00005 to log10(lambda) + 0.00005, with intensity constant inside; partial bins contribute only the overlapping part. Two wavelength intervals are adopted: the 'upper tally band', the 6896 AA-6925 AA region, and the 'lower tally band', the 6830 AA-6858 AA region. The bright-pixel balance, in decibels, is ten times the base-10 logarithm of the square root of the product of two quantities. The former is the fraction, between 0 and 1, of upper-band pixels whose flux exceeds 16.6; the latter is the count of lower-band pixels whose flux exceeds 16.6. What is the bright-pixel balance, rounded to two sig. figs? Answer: 3.0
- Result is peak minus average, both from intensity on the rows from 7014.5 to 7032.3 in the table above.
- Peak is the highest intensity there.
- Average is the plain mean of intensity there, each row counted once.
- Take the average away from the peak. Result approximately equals 1.8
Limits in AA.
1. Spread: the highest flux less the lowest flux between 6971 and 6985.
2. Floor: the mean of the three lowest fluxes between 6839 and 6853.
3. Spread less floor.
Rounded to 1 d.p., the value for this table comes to -9.2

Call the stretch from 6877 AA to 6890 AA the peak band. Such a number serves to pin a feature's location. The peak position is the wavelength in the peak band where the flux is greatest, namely 6880.91 AA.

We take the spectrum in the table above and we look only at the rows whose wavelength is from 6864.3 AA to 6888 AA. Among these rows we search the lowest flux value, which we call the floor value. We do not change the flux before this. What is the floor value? 15.23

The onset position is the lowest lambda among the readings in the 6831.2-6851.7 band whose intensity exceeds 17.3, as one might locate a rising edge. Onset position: 6831.97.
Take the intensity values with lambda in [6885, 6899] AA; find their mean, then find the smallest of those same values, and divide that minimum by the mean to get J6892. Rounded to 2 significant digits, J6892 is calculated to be 0.90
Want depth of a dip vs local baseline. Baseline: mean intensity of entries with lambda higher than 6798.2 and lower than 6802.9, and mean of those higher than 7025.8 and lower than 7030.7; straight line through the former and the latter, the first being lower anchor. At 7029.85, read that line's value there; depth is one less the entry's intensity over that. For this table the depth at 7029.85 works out -0.10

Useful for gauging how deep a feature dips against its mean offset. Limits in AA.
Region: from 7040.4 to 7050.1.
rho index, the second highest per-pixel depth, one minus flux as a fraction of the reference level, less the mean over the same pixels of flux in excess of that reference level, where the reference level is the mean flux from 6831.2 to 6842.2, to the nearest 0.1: 1.0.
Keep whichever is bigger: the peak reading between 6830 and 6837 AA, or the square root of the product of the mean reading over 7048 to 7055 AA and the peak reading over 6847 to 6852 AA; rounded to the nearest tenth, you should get 18.4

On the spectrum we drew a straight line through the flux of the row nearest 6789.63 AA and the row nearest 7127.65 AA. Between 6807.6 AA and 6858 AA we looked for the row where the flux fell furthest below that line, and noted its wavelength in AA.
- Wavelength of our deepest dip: 6839.84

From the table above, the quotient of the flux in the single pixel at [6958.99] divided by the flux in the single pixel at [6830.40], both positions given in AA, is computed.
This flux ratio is 0.99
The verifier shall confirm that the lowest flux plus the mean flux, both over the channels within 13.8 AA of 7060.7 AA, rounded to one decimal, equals 33.1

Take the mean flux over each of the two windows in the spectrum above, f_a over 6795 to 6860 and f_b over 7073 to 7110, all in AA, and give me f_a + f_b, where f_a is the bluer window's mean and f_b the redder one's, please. 33.3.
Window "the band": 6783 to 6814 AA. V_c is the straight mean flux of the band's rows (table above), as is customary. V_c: 17.3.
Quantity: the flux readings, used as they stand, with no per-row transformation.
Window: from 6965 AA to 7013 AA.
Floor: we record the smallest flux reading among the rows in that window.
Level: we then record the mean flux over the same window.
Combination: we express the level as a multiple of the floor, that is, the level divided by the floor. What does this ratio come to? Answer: 1.11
